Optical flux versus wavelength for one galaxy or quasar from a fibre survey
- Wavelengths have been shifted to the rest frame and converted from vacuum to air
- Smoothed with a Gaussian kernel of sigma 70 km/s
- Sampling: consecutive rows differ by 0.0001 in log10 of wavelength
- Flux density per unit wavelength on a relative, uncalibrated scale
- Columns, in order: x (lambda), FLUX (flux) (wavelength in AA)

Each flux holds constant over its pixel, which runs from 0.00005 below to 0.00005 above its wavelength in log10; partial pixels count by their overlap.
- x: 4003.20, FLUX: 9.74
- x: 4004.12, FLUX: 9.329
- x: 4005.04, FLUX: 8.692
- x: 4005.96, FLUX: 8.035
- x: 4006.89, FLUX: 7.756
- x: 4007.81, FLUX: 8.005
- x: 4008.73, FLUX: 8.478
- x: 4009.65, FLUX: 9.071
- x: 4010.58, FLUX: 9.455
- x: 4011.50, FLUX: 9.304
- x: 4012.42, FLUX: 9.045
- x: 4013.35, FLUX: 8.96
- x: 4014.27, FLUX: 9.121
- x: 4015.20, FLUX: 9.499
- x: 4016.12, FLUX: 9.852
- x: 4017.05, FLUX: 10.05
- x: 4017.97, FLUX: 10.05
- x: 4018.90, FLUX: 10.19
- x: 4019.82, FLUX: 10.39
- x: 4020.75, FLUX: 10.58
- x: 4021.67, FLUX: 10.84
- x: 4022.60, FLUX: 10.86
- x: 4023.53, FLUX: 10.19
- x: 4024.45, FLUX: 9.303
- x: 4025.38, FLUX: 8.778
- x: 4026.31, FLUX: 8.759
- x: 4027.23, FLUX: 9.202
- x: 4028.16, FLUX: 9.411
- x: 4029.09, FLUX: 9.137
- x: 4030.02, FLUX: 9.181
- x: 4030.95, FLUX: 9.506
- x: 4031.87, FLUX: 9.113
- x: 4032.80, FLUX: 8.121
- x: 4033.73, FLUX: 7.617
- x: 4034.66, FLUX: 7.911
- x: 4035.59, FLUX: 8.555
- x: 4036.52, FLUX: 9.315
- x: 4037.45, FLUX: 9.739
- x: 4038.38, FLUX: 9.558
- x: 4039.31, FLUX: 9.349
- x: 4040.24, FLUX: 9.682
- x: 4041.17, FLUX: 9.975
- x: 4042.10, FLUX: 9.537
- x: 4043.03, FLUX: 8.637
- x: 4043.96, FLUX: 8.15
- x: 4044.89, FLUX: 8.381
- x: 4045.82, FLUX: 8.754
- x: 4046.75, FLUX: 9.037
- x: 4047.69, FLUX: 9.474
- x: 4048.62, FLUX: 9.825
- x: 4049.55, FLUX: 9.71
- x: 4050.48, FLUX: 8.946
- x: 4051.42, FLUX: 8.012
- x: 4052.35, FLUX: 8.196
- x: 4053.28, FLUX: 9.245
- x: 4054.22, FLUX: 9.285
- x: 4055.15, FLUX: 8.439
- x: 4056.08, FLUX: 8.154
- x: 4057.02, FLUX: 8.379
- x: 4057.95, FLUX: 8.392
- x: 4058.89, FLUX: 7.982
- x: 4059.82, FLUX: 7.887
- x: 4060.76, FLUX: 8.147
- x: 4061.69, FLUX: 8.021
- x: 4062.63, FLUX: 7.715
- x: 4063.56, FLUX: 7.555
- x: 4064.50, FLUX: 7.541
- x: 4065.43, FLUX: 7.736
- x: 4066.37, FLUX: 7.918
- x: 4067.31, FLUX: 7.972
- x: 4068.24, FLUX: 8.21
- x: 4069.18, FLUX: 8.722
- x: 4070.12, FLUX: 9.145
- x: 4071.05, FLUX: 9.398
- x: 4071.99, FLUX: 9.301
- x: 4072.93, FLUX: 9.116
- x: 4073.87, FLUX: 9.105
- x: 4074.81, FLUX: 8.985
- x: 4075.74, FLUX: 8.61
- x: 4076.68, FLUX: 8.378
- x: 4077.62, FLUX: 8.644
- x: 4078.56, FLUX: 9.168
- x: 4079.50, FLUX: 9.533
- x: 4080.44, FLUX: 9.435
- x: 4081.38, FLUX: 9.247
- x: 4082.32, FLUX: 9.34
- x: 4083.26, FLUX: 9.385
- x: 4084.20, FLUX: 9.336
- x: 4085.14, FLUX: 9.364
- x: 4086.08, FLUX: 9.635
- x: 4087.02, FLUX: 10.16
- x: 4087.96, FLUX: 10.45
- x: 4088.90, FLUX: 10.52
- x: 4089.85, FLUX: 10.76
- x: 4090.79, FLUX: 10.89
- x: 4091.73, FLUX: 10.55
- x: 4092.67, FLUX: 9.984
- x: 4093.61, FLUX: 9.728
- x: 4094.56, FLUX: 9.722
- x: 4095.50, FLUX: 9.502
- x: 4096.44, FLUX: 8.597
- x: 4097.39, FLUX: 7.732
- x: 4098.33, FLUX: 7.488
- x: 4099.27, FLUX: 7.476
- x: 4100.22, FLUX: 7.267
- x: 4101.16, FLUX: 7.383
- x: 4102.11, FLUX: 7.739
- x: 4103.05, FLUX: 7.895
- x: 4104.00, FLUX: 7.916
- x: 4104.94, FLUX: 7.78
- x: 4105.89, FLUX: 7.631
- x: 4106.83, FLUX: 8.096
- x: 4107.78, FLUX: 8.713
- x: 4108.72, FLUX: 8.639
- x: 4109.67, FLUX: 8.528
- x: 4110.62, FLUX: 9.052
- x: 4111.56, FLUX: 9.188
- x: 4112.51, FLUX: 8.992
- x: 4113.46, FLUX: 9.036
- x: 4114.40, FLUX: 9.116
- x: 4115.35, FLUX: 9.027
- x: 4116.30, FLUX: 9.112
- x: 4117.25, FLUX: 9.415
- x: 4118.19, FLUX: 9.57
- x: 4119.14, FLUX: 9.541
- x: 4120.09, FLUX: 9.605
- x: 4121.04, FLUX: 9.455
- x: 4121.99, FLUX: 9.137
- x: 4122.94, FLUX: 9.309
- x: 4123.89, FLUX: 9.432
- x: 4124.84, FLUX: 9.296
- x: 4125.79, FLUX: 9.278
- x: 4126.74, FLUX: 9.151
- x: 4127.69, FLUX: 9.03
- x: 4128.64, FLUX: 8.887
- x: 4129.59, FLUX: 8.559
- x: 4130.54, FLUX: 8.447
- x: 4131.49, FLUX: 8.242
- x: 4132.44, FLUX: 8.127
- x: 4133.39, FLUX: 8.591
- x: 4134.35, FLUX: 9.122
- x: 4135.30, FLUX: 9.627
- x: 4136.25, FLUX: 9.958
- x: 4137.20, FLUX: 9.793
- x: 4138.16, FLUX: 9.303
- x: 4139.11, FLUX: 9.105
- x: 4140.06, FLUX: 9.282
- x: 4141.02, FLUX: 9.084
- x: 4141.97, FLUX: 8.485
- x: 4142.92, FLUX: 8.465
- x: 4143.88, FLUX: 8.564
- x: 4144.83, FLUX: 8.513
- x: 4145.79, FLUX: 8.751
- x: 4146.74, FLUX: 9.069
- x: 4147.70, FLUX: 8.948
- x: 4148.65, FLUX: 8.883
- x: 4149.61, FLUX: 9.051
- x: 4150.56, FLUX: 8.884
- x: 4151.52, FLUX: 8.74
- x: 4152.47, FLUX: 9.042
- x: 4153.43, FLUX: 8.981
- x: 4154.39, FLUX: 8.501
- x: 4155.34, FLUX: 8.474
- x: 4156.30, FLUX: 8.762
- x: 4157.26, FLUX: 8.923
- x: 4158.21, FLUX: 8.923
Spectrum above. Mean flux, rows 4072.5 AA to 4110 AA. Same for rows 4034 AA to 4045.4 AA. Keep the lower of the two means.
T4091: 8.96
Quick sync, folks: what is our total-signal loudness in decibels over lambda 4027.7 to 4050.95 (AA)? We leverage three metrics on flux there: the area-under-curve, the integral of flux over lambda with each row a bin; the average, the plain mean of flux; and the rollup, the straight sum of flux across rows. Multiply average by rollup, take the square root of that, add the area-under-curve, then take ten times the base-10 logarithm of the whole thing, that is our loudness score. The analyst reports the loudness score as 24.1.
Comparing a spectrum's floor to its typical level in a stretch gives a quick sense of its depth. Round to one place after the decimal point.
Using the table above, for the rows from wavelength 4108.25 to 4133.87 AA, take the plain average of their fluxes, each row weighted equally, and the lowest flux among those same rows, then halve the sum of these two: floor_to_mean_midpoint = 8.6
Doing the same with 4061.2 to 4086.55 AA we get 8.2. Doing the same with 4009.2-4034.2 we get 8.5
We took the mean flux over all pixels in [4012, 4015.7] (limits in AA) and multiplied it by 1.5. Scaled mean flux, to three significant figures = 13.7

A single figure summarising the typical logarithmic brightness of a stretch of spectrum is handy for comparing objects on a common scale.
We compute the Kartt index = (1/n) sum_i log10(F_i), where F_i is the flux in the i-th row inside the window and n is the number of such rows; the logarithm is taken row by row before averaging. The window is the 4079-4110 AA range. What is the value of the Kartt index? 0.950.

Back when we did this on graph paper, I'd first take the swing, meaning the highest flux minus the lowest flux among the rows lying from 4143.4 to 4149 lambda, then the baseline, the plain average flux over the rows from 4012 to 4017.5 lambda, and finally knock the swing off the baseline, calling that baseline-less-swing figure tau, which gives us 8.9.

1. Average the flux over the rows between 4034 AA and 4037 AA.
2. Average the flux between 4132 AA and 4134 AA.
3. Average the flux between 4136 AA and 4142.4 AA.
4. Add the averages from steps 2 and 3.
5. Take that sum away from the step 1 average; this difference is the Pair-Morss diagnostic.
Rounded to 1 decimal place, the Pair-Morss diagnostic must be -9.1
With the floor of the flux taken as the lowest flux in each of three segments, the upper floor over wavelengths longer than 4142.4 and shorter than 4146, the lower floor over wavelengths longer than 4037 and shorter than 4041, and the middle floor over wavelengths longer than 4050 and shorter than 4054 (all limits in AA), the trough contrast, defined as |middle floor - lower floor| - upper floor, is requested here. -7.1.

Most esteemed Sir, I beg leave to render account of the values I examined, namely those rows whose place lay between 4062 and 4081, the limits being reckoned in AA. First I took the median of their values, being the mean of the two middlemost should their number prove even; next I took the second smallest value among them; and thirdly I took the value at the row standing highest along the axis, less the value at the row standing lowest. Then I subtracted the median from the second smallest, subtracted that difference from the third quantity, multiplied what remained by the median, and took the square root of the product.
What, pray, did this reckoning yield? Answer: 5.0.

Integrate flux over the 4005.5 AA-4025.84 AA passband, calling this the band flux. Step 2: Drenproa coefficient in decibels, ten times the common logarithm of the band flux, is 22.8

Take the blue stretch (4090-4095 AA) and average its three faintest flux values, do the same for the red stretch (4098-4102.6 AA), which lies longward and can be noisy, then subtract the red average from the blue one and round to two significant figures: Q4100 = 2.4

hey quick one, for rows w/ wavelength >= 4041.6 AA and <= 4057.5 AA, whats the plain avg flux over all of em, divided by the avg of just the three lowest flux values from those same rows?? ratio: 1.09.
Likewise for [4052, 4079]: 1.11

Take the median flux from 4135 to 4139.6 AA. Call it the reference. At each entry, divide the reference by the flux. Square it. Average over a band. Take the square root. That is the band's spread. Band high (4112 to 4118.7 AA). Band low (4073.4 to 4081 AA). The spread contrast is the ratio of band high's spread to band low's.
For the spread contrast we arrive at 0.98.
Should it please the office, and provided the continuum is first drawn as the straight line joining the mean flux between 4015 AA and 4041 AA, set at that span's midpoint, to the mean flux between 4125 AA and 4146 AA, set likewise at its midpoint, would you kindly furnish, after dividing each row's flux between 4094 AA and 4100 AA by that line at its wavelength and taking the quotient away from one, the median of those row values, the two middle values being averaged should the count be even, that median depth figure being 0.10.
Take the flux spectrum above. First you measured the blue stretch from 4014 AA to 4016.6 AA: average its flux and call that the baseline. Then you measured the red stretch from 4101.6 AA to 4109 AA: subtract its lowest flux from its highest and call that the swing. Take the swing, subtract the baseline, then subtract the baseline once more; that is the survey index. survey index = -17.9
